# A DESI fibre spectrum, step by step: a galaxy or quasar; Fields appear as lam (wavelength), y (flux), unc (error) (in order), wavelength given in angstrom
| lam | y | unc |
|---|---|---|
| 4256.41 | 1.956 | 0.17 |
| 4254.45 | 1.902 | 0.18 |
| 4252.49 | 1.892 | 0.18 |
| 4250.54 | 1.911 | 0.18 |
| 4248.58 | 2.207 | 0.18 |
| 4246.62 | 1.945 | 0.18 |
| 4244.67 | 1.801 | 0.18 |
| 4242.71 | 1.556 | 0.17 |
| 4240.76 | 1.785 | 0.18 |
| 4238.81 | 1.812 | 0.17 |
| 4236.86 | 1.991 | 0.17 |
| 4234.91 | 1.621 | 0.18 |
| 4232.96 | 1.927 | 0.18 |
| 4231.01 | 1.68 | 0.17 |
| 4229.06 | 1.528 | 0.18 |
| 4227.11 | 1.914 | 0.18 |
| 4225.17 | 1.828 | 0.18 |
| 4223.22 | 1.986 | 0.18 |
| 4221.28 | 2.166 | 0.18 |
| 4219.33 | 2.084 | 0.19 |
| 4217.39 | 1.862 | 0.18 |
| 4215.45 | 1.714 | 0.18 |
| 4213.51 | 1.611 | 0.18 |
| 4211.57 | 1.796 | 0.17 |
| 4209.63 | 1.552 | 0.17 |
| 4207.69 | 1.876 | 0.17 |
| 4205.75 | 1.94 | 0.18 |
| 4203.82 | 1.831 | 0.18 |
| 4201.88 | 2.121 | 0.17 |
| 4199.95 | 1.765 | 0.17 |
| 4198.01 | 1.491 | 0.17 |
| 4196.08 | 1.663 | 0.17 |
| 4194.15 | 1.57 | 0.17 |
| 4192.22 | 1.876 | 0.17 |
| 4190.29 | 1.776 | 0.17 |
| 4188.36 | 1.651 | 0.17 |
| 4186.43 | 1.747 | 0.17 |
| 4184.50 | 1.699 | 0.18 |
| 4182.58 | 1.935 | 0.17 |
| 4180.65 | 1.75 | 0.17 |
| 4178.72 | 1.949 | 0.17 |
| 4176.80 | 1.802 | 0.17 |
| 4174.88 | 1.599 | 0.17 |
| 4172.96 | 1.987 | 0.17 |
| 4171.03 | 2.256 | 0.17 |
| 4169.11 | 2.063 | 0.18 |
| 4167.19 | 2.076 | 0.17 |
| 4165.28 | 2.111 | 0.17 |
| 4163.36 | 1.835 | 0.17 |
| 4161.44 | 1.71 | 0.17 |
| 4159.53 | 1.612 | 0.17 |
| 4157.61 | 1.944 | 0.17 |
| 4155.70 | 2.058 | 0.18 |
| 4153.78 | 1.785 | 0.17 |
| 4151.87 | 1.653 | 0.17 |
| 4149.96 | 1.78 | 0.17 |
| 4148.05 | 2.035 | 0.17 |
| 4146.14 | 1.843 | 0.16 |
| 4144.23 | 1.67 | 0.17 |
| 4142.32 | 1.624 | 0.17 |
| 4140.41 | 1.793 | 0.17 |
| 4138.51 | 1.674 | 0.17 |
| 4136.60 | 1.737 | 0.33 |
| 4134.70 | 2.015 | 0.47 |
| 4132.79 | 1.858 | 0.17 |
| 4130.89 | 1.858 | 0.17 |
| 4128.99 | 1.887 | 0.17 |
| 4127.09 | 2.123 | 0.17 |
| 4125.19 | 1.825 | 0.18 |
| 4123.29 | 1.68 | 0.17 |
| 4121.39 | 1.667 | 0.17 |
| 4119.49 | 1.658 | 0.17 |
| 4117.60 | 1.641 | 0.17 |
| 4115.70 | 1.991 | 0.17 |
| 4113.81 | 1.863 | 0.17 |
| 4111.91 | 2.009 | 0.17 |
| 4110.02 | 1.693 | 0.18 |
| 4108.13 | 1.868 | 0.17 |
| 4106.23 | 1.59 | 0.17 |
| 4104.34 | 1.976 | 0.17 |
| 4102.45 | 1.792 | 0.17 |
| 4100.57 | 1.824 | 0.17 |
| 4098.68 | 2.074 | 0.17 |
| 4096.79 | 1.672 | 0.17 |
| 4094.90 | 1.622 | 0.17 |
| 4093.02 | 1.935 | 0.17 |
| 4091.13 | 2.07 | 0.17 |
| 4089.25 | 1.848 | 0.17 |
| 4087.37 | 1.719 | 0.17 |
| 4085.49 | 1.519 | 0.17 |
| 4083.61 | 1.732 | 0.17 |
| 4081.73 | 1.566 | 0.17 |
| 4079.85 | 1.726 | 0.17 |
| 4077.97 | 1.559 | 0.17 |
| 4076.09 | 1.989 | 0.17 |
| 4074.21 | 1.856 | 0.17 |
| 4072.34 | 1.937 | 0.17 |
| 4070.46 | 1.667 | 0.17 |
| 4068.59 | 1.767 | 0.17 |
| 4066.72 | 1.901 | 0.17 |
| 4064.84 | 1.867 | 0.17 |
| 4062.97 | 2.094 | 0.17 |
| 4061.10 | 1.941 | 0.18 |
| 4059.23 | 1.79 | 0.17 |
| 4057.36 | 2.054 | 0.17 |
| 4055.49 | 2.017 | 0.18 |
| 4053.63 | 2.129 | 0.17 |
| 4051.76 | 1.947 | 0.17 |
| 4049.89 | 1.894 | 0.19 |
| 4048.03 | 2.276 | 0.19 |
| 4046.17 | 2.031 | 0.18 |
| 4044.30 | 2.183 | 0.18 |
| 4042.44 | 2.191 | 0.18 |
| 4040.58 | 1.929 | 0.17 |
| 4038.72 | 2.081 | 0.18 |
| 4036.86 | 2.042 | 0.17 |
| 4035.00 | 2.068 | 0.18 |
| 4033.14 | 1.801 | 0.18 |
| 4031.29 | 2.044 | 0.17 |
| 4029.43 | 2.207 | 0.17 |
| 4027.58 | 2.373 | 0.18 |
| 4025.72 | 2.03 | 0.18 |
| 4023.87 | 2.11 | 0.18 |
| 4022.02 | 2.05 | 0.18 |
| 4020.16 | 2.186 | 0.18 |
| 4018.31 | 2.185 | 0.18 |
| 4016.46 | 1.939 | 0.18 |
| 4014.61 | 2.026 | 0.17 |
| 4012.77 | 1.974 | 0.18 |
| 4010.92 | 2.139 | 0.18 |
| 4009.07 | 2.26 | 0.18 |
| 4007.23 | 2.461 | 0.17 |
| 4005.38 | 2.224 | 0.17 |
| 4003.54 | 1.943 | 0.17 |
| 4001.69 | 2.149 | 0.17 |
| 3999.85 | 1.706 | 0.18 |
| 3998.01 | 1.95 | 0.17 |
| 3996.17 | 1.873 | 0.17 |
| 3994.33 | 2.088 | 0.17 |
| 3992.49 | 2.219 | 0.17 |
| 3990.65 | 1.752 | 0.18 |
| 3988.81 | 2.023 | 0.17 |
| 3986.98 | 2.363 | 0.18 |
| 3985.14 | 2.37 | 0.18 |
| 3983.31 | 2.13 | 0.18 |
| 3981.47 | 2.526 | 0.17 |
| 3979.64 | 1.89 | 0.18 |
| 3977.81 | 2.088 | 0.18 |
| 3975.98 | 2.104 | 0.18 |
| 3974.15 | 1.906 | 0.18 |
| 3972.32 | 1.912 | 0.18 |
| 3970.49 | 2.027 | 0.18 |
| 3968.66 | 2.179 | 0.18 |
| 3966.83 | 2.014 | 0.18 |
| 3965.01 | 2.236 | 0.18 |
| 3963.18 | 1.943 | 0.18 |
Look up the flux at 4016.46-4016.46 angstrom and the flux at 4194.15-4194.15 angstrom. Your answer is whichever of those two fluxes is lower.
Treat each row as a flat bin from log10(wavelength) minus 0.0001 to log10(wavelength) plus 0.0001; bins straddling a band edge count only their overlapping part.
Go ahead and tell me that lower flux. 1.57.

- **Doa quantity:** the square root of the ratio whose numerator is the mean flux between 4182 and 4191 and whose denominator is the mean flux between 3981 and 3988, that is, 0.87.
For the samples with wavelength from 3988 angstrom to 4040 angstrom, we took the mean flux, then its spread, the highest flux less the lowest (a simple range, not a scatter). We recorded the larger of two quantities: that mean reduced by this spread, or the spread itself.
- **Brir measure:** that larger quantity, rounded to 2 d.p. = 1.31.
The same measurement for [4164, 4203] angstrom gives 1.08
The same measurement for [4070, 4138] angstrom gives 1.20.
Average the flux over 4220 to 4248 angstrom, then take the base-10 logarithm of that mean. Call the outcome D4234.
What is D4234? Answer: 0.26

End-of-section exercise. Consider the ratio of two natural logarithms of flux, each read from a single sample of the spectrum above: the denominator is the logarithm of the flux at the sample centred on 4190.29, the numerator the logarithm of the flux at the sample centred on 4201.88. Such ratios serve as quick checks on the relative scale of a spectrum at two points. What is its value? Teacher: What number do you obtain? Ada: 1.31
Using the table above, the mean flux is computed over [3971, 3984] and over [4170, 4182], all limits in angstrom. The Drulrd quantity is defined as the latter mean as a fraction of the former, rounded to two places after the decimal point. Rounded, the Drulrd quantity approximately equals 0.91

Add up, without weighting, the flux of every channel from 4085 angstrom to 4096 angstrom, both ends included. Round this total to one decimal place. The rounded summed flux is 10.7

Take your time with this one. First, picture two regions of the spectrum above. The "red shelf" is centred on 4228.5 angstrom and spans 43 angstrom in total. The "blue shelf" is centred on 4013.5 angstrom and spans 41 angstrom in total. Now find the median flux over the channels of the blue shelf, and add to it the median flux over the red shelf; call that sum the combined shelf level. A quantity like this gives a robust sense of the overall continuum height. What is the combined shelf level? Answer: 3.89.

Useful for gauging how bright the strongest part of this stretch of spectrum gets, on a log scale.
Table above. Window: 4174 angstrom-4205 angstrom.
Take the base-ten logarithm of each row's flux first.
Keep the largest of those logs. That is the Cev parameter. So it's 0.327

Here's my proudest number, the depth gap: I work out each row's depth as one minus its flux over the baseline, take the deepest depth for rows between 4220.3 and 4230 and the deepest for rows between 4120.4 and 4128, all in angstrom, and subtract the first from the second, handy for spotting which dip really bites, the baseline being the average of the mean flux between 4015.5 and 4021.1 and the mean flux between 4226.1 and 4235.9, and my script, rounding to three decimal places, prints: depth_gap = -0.072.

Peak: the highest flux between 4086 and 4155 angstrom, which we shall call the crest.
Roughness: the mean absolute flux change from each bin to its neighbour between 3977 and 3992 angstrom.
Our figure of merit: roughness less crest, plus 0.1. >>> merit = -1.72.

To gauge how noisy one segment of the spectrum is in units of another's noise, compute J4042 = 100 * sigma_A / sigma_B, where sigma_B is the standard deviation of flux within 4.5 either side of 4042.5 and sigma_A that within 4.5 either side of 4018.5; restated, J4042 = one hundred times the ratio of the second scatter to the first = 98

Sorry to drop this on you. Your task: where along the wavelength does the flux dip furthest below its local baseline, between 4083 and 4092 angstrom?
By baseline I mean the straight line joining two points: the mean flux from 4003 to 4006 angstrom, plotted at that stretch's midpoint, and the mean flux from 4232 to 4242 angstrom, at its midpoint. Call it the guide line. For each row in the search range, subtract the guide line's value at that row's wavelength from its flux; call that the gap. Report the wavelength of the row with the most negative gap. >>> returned 4085.49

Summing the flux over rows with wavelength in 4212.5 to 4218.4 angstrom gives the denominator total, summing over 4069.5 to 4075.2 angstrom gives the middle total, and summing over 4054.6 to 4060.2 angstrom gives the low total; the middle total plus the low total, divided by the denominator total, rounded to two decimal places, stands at 2.18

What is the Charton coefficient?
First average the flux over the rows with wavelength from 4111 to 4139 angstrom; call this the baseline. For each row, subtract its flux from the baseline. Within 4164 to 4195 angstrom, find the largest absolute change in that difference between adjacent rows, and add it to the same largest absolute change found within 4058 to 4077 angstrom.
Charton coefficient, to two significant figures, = 0.66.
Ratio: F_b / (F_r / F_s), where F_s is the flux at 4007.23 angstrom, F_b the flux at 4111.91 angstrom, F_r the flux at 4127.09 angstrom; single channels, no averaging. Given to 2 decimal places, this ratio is 2.33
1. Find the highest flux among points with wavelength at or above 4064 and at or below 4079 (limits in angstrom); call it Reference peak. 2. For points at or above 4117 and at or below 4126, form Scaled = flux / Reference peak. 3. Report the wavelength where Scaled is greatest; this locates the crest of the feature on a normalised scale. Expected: 4125.19 angstrom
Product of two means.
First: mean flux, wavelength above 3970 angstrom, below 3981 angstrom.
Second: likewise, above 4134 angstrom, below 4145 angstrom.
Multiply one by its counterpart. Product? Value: 3.5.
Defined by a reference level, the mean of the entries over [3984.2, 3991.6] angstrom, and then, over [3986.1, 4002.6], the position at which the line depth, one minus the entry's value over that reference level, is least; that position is 3986.98 angstrom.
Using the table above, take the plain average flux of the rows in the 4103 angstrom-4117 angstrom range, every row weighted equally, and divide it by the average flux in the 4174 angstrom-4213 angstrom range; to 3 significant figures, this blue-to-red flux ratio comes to 1.05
